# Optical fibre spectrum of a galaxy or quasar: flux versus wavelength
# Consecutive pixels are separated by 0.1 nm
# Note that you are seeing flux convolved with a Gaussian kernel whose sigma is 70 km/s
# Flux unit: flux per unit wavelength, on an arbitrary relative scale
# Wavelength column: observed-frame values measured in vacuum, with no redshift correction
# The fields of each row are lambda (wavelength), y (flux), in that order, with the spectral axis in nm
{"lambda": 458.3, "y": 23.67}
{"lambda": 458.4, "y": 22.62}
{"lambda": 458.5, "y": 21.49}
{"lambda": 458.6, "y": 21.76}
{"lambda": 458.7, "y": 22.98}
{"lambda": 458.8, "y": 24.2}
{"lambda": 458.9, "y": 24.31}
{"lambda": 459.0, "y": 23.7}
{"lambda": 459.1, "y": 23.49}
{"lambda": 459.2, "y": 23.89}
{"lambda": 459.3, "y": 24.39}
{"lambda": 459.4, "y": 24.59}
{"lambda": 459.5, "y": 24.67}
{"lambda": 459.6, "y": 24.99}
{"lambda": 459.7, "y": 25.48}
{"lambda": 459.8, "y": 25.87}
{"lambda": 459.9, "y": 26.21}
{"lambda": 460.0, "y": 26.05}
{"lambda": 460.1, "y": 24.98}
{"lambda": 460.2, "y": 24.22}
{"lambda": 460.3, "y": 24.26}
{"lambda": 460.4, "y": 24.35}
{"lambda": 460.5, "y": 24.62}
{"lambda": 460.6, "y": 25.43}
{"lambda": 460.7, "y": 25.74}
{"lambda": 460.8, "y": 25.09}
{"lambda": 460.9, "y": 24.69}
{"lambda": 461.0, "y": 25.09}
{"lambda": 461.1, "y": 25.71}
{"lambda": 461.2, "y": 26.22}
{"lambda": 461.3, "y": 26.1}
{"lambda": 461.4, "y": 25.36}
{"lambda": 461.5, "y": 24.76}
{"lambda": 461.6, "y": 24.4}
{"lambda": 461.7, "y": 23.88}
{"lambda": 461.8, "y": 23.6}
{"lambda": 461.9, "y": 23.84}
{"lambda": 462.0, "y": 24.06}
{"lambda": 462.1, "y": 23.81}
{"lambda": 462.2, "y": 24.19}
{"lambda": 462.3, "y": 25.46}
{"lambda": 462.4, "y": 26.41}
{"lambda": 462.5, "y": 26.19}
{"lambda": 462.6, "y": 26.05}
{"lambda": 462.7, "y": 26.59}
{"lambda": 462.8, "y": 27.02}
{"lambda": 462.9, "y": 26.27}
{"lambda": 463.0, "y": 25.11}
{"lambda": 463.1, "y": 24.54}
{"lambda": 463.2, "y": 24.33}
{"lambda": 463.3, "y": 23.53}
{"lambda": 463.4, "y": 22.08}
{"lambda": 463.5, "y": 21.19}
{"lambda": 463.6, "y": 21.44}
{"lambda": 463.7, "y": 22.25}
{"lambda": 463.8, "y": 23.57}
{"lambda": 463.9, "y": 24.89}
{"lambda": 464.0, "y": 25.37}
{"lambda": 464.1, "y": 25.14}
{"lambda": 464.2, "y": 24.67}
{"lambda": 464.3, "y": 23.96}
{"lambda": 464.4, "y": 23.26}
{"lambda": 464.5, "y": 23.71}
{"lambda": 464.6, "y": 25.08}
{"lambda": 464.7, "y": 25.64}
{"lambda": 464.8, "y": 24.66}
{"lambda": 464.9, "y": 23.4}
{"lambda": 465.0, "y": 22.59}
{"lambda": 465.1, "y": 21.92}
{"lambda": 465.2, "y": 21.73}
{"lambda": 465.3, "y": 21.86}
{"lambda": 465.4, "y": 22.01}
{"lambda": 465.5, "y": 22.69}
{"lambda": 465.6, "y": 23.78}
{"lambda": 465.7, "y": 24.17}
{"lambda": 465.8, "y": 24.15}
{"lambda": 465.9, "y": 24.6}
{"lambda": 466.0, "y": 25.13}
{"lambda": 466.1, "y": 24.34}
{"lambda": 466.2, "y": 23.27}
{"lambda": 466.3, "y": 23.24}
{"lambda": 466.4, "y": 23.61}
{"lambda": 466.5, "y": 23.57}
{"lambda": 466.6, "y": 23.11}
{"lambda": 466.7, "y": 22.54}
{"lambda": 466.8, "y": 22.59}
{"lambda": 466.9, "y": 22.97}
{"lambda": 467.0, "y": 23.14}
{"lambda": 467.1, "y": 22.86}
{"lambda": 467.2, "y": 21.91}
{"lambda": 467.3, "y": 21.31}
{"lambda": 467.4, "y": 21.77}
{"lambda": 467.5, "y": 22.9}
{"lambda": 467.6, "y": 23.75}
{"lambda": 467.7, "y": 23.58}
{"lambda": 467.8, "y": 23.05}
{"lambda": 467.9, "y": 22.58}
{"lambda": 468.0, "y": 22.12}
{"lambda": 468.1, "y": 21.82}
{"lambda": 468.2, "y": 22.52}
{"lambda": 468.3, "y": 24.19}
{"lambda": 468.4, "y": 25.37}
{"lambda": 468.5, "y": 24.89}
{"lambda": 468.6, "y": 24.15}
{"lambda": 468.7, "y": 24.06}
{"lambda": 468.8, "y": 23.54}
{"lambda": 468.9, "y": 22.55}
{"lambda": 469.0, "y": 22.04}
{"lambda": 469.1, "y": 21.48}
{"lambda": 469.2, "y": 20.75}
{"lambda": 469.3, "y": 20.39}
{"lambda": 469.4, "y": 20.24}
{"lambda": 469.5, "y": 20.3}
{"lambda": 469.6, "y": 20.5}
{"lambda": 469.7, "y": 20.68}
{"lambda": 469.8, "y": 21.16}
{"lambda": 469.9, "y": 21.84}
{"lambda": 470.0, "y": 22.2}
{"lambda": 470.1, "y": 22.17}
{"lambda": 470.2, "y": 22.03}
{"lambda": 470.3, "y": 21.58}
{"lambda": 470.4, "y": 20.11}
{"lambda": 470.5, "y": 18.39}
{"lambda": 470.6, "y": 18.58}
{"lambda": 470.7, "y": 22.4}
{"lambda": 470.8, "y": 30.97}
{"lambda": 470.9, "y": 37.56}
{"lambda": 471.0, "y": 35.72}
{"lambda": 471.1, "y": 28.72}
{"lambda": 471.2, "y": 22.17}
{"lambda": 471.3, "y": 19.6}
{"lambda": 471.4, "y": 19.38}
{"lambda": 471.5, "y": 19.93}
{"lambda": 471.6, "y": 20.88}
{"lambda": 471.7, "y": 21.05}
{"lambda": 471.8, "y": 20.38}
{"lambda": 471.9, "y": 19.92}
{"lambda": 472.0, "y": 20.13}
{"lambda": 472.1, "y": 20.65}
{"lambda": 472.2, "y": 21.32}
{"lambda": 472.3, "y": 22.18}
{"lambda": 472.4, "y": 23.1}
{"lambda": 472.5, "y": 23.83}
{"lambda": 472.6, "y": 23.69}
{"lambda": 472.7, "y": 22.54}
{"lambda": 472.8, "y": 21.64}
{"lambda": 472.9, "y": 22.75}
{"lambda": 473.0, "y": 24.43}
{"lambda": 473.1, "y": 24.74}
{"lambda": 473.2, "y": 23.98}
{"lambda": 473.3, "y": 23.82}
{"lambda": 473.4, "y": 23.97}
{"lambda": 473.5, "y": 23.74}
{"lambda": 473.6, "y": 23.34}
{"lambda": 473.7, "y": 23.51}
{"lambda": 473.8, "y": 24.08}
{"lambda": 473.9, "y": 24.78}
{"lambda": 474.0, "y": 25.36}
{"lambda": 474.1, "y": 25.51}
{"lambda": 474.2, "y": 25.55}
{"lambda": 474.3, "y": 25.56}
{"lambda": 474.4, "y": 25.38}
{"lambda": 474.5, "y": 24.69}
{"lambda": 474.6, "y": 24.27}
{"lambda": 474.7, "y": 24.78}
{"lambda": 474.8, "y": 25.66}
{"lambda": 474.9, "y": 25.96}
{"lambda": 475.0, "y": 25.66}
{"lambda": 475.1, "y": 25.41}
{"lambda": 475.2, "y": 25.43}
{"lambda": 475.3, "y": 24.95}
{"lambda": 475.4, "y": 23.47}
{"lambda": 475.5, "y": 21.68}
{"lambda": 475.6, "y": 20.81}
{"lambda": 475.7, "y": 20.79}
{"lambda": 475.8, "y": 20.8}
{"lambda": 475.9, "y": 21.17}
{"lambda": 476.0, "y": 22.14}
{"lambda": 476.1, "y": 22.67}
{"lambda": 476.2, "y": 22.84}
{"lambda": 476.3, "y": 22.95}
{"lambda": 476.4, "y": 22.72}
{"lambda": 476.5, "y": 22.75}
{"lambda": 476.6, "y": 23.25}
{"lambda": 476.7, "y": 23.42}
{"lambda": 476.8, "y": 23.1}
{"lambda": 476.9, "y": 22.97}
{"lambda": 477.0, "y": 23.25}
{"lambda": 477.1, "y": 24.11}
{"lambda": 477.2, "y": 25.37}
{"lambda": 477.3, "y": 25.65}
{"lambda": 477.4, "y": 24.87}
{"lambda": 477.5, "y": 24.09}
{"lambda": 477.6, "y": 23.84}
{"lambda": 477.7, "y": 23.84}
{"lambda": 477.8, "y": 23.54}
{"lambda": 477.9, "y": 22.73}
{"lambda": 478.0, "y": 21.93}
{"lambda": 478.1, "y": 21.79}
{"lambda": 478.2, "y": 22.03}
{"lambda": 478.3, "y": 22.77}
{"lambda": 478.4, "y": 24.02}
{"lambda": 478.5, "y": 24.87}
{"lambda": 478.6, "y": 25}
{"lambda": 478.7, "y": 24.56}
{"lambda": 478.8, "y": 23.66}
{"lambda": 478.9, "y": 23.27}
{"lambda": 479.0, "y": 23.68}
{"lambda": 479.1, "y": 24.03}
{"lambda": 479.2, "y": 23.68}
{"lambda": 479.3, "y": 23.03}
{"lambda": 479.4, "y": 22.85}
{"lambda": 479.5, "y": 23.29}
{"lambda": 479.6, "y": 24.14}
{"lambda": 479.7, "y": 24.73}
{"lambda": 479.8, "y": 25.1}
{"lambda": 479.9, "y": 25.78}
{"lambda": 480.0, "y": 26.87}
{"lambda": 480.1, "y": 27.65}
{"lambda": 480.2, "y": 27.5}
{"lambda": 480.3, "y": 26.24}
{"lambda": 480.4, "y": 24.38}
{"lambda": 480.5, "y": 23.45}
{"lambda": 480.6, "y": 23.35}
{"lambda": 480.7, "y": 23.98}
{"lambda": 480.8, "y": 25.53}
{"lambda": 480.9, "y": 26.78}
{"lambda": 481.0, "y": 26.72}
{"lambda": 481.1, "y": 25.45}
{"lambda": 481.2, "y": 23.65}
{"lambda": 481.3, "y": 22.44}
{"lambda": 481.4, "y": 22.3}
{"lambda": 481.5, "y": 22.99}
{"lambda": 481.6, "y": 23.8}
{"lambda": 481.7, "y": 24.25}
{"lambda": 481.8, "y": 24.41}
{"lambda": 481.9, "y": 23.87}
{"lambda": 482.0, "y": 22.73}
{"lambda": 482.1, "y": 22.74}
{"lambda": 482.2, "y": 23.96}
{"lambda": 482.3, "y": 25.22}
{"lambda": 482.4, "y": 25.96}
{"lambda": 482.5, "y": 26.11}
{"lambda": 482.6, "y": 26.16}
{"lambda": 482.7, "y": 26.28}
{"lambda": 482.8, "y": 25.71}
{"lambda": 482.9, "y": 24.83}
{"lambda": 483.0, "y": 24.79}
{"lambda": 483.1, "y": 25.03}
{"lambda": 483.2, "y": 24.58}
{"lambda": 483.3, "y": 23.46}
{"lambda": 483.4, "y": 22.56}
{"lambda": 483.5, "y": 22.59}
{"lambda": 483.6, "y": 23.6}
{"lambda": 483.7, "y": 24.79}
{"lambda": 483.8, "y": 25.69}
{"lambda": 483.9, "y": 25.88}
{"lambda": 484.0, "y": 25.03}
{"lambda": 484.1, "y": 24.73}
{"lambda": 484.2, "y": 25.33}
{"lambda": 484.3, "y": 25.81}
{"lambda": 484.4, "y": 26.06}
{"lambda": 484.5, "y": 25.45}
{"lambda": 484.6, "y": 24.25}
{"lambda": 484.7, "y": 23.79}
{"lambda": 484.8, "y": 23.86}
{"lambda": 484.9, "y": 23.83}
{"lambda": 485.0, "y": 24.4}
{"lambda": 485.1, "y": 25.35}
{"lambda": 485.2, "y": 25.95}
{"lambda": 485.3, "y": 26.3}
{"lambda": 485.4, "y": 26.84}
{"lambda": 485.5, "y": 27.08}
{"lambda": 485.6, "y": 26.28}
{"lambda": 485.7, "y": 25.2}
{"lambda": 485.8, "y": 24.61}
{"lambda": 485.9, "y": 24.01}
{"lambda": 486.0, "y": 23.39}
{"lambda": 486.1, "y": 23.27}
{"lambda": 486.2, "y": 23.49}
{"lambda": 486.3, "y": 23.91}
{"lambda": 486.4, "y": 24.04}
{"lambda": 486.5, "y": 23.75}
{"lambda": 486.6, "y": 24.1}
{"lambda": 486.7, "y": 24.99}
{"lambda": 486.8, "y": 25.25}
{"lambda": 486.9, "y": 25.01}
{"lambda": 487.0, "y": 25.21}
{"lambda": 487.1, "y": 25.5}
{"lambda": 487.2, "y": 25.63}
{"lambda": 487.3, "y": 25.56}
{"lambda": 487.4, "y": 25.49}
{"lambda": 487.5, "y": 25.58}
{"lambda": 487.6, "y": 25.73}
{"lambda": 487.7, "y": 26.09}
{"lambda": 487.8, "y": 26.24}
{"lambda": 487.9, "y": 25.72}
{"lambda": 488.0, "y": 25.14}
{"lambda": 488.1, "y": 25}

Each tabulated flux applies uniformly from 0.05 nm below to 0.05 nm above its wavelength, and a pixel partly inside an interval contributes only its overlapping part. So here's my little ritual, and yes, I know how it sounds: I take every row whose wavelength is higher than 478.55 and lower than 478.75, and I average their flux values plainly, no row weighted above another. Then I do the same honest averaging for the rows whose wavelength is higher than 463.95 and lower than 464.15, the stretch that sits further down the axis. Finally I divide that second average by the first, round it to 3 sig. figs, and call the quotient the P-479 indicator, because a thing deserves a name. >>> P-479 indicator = 1.02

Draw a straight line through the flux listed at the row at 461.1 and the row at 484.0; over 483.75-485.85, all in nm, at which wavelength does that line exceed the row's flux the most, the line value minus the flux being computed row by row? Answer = 484.7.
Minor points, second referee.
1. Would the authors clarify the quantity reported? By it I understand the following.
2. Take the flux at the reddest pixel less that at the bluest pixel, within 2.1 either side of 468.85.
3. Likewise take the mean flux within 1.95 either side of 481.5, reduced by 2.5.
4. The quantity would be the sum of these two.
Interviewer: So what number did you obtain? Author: 37.2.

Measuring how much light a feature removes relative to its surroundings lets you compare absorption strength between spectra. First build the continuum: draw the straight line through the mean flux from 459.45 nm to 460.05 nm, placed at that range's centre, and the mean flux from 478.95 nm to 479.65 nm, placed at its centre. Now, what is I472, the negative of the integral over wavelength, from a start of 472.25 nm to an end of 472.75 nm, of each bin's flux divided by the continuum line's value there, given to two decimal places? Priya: -0.48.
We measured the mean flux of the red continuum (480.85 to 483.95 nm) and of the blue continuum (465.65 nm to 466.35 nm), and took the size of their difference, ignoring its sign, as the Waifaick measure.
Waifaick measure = 0.4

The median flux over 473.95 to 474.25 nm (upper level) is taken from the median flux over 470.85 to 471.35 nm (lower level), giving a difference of 3.2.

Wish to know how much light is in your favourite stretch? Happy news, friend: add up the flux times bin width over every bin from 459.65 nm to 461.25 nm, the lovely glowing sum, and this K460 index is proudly 40.4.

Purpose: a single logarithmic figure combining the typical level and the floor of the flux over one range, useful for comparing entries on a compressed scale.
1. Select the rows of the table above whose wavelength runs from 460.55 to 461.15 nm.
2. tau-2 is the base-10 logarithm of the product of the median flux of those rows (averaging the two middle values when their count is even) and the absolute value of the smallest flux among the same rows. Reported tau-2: 2.79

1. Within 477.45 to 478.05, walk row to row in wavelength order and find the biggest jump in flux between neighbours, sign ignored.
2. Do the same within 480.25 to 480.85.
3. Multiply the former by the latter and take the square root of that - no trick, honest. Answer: 1.2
